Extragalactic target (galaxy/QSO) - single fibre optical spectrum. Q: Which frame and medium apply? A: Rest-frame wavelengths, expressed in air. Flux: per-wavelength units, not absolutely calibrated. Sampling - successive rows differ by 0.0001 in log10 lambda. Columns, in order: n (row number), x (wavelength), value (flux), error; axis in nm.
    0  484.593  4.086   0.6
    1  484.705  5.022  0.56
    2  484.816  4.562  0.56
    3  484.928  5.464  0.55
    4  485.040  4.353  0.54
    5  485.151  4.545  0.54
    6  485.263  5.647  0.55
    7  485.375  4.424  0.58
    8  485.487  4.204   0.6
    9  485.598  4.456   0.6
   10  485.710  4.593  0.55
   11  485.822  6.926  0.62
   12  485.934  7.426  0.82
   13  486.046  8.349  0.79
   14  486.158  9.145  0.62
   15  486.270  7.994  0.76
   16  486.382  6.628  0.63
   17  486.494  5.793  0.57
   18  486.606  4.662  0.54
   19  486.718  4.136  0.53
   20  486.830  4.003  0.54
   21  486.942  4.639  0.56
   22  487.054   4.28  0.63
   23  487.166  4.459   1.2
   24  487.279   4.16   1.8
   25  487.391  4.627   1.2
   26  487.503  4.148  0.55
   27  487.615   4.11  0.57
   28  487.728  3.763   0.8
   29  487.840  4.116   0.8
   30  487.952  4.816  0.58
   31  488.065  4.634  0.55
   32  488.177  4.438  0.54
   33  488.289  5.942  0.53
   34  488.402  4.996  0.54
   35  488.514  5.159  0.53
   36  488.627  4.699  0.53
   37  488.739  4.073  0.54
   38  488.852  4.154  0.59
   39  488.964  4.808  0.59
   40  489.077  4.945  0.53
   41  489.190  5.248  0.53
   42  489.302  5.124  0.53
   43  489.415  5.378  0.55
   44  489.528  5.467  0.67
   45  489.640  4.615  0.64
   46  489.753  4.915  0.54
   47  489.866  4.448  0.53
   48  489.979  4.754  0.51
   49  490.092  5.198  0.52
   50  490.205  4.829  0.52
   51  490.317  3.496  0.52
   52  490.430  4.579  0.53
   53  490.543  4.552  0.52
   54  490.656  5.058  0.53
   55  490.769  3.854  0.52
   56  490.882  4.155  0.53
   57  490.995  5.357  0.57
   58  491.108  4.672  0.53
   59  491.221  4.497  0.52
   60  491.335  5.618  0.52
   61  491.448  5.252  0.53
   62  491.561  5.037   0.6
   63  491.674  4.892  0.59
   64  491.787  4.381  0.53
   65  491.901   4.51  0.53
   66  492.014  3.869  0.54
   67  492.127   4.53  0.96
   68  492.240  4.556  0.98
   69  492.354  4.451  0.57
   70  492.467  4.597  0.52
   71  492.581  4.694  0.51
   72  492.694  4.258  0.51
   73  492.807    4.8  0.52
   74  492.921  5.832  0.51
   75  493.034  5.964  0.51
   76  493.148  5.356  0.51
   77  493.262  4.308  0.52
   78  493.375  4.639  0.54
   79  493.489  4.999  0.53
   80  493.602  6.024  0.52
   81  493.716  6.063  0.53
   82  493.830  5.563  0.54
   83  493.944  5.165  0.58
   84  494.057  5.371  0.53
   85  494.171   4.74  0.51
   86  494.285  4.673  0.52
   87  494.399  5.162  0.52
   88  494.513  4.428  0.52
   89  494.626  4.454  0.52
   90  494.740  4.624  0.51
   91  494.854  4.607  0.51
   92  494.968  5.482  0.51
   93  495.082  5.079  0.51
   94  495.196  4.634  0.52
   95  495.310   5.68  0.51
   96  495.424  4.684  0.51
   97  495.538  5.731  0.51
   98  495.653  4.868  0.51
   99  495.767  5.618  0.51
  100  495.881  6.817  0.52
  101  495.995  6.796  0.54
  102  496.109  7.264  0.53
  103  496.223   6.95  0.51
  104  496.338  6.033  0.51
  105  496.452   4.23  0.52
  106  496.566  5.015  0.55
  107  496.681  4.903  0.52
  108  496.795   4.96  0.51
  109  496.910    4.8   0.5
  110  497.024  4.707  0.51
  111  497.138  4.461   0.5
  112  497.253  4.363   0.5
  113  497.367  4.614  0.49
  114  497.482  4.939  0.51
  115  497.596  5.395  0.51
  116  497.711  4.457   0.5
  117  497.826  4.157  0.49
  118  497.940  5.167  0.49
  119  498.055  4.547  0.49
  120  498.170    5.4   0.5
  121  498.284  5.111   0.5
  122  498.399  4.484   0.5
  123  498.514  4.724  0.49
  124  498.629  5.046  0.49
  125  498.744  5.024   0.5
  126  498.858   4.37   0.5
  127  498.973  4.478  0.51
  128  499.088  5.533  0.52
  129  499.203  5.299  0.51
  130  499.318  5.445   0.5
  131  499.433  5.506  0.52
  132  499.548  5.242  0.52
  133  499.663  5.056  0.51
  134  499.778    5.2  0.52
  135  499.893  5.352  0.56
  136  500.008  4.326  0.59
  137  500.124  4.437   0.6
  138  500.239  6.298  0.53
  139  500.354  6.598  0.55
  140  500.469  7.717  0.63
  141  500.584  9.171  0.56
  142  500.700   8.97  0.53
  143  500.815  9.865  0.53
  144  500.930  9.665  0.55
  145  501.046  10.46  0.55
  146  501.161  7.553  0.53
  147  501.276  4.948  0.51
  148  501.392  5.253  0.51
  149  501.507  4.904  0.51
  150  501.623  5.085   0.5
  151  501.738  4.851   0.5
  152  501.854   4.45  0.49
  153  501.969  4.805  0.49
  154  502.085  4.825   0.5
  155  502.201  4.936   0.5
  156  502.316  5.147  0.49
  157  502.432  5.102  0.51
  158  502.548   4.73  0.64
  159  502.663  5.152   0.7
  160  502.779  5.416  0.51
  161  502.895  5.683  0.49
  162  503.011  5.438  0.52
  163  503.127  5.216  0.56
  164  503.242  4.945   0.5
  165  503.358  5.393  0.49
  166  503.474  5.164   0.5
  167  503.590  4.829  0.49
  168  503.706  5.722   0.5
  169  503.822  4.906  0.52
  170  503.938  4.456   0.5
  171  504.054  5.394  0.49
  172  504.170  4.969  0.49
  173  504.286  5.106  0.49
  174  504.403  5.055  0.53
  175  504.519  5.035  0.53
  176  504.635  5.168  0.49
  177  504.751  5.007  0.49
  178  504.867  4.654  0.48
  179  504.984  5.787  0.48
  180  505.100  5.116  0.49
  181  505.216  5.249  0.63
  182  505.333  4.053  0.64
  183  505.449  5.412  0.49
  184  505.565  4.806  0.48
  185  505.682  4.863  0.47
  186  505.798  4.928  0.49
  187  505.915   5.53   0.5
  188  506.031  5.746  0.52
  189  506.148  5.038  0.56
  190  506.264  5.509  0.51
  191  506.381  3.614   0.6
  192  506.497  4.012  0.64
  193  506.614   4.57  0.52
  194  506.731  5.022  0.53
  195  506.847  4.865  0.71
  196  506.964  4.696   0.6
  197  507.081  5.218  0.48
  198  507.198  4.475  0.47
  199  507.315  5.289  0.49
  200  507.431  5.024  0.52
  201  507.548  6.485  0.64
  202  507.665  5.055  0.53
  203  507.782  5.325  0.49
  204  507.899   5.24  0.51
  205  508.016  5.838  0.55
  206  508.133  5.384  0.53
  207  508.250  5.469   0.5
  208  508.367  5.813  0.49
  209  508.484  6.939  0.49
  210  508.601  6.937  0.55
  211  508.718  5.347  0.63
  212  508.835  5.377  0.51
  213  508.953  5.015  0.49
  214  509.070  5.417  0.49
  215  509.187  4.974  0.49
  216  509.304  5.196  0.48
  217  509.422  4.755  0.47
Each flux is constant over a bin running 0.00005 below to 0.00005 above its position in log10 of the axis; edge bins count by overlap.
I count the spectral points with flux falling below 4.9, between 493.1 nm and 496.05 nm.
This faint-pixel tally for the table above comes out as 11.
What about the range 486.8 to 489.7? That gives 18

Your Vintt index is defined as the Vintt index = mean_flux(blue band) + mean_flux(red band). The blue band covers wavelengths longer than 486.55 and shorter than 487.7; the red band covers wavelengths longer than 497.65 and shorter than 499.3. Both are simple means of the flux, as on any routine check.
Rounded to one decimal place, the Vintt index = 9.2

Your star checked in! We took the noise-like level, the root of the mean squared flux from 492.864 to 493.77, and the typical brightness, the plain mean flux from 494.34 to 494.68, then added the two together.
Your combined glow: 10.1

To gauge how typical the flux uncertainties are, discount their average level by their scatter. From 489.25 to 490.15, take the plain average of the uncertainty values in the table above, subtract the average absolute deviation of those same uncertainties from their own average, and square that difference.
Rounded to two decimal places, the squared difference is 0.26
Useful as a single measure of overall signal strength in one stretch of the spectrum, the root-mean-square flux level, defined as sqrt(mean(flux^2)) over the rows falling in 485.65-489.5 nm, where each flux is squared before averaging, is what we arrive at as 5.4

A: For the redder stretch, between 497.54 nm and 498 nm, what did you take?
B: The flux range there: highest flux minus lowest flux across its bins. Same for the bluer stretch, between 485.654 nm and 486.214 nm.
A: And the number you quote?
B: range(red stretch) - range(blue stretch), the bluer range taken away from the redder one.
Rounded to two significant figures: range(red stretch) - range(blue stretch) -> -3.3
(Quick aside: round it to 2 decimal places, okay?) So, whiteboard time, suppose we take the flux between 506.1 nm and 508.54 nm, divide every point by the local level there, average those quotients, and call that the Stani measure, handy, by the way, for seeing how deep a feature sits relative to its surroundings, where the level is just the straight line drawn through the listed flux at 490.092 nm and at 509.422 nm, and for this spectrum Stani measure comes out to 1.08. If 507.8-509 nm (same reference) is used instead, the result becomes 1.20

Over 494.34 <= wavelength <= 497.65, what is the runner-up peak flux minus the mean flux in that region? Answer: 1.73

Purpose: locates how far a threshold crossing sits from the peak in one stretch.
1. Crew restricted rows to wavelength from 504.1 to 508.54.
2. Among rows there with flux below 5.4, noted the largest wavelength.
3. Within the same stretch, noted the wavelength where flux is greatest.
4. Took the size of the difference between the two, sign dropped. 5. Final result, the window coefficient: 0.35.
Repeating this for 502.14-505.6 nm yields 0.58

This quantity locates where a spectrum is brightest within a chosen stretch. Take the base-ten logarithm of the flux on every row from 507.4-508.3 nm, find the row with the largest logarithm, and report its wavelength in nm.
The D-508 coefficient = 507.548 nm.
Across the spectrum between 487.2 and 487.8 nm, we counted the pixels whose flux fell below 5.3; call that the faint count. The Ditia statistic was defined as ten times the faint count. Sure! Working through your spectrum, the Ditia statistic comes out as 50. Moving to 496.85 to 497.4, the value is 50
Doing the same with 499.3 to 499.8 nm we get 30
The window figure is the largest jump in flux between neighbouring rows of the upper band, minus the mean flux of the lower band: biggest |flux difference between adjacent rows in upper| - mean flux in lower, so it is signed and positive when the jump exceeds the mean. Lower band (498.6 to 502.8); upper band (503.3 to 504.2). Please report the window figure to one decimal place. -4.9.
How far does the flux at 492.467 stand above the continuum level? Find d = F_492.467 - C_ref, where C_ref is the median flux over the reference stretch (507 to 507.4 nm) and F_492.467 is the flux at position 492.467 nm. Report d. -0.6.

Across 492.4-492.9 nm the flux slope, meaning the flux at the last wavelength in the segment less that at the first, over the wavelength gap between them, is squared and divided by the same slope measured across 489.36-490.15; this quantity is -1.3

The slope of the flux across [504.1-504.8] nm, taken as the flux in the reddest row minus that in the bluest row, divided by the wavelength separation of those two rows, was 0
